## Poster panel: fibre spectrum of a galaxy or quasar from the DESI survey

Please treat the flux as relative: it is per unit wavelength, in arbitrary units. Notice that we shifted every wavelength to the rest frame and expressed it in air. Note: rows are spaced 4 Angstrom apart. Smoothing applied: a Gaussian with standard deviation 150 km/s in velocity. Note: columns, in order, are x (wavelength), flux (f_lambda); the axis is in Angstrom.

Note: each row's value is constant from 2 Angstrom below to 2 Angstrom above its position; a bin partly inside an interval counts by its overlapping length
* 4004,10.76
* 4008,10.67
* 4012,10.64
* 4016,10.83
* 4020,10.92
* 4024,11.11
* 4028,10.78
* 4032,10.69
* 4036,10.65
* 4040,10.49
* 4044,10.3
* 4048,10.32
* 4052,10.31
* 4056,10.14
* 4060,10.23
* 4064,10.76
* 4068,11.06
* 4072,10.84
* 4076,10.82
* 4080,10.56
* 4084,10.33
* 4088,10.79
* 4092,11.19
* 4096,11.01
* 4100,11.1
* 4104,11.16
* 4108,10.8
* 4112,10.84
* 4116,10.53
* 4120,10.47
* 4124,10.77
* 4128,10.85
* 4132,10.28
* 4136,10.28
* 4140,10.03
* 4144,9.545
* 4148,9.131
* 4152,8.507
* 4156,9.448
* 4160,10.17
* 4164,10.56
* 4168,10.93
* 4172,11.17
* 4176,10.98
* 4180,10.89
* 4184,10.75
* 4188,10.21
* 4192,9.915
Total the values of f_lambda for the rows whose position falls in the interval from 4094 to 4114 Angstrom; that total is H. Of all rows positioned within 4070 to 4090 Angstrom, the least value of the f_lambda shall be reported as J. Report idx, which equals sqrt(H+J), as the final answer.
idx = 8.08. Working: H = 54.9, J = 10.33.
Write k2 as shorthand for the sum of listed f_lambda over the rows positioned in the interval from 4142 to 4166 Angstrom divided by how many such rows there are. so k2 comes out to 9.6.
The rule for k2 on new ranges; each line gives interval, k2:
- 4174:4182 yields 10.9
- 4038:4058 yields 10.3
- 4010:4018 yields 10.7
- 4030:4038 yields 10.7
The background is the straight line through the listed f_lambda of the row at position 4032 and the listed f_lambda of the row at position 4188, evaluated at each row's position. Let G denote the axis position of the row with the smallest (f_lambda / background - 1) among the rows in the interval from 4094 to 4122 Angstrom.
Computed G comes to 4120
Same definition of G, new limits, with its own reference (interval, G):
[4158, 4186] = 4160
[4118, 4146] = 4144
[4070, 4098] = 4084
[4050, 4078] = 4056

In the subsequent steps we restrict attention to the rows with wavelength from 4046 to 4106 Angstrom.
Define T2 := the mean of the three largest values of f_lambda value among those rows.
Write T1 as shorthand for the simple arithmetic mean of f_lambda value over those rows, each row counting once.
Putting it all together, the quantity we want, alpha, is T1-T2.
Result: -0.4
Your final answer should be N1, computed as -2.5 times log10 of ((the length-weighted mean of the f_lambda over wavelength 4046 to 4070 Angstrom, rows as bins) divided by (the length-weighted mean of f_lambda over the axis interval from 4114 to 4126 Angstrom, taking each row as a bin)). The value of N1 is 0.01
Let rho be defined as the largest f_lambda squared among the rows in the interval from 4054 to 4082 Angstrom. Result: 122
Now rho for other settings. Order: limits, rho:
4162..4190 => 125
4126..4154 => 118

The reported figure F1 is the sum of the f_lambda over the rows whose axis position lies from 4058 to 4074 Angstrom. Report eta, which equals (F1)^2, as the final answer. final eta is 1840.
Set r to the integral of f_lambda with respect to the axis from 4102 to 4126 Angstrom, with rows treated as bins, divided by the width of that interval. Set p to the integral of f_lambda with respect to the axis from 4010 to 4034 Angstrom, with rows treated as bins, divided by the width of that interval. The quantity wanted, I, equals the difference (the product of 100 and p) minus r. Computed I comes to 1072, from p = 10.8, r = 10.8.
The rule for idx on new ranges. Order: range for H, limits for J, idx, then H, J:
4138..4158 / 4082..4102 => 7.55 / 46.7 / 10.33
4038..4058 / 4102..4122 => 7.88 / 51.6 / 10.47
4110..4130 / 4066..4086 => 7.99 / 53.5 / 10.33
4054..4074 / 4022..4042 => 7.97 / 53.0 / 10.49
